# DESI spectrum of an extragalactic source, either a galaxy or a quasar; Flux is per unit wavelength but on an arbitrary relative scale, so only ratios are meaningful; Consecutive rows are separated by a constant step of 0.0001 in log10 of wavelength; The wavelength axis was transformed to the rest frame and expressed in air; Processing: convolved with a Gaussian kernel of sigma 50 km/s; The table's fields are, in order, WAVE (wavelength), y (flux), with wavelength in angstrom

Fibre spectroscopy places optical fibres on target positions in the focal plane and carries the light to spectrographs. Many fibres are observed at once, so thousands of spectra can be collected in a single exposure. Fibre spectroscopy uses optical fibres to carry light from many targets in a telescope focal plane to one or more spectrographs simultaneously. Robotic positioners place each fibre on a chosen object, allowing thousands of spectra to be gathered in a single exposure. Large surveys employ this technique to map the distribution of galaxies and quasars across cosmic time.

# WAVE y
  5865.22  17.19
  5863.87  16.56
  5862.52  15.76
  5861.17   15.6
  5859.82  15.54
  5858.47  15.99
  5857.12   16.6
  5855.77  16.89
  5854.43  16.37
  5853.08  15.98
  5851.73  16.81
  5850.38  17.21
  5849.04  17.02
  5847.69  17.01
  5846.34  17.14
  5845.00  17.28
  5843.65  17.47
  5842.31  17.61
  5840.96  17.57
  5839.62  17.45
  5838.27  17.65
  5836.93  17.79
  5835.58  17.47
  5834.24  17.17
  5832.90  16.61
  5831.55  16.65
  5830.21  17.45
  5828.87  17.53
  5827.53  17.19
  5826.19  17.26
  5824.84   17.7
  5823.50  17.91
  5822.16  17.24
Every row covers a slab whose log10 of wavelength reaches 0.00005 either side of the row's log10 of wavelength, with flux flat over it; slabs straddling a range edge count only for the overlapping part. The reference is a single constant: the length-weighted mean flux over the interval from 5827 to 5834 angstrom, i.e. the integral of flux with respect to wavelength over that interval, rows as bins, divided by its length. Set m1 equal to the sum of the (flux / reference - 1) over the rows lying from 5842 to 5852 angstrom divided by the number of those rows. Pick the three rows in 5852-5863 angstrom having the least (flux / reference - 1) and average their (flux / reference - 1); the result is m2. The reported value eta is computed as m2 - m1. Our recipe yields -0.091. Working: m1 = 0.01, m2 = -0.09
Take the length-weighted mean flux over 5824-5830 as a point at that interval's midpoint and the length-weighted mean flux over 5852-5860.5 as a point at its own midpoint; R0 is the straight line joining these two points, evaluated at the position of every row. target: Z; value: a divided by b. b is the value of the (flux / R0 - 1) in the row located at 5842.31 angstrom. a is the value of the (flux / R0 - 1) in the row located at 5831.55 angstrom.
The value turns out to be -0.7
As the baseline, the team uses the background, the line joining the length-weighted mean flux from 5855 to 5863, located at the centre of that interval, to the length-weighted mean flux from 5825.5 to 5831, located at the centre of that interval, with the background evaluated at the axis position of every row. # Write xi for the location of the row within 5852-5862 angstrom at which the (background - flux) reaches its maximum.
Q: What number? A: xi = 5859.82 angstrom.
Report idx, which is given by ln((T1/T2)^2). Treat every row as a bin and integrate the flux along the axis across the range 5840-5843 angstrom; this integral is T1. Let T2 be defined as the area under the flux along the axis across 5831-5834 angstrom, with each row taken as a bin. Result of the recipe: 0.11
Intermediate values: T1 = 53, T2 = 50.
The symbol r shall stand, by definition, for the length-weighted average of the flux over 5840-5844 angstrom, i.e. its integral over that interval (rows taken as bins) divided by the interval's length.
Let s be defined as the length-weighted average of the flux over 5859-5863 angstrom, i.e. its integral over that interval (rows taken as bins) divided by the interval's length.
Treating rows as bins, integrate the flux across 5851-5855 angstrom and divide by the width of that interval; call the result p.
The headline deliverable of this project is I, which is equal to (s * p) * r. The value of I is 4497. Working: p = 16.4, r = 17.6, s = 15.6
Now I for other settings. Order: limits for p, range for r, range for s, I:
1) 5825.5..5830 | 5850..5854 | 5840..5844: 5048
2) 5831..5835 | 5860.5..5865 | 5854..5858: 4504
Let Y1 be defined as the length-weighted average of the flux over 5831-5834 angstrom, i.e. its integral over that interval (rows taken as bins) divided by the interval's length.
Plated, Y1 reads 16.7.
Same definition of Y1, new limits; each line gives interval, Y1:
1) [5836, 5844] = 17.6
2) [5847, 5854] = 16.8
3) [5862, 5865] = 16.3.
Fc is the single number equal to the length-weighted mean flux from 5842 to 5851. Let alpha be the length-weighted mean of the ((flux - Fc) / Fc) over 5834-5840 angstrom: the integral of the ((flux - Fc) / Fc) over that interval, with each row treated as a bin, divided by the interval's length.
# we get 0.017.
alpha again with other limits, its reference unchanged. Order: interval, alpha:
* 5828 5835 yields -0.009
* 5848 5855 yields -0.032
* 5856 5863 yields -0.074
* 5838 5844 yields 0.017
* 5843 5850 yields -0.004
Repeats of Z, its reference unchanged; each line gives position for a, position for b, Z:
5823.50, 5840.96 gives 0.5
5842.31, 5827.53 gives -3.7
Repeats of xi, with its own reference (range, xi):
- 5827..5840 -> 5831.55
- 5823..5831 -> 5827.53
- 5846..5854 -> 5853.08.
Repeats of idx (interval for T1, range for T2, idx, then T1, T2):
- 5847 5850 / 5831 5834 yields 0.04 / 51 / 50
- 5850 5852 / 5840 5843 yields -0.88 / 34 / 53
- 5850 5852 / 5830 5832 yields 0.00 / 34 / 34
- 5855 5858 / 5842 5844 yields 0.71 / 50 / 35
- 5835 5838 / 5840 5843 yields 0.00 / 53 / 53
